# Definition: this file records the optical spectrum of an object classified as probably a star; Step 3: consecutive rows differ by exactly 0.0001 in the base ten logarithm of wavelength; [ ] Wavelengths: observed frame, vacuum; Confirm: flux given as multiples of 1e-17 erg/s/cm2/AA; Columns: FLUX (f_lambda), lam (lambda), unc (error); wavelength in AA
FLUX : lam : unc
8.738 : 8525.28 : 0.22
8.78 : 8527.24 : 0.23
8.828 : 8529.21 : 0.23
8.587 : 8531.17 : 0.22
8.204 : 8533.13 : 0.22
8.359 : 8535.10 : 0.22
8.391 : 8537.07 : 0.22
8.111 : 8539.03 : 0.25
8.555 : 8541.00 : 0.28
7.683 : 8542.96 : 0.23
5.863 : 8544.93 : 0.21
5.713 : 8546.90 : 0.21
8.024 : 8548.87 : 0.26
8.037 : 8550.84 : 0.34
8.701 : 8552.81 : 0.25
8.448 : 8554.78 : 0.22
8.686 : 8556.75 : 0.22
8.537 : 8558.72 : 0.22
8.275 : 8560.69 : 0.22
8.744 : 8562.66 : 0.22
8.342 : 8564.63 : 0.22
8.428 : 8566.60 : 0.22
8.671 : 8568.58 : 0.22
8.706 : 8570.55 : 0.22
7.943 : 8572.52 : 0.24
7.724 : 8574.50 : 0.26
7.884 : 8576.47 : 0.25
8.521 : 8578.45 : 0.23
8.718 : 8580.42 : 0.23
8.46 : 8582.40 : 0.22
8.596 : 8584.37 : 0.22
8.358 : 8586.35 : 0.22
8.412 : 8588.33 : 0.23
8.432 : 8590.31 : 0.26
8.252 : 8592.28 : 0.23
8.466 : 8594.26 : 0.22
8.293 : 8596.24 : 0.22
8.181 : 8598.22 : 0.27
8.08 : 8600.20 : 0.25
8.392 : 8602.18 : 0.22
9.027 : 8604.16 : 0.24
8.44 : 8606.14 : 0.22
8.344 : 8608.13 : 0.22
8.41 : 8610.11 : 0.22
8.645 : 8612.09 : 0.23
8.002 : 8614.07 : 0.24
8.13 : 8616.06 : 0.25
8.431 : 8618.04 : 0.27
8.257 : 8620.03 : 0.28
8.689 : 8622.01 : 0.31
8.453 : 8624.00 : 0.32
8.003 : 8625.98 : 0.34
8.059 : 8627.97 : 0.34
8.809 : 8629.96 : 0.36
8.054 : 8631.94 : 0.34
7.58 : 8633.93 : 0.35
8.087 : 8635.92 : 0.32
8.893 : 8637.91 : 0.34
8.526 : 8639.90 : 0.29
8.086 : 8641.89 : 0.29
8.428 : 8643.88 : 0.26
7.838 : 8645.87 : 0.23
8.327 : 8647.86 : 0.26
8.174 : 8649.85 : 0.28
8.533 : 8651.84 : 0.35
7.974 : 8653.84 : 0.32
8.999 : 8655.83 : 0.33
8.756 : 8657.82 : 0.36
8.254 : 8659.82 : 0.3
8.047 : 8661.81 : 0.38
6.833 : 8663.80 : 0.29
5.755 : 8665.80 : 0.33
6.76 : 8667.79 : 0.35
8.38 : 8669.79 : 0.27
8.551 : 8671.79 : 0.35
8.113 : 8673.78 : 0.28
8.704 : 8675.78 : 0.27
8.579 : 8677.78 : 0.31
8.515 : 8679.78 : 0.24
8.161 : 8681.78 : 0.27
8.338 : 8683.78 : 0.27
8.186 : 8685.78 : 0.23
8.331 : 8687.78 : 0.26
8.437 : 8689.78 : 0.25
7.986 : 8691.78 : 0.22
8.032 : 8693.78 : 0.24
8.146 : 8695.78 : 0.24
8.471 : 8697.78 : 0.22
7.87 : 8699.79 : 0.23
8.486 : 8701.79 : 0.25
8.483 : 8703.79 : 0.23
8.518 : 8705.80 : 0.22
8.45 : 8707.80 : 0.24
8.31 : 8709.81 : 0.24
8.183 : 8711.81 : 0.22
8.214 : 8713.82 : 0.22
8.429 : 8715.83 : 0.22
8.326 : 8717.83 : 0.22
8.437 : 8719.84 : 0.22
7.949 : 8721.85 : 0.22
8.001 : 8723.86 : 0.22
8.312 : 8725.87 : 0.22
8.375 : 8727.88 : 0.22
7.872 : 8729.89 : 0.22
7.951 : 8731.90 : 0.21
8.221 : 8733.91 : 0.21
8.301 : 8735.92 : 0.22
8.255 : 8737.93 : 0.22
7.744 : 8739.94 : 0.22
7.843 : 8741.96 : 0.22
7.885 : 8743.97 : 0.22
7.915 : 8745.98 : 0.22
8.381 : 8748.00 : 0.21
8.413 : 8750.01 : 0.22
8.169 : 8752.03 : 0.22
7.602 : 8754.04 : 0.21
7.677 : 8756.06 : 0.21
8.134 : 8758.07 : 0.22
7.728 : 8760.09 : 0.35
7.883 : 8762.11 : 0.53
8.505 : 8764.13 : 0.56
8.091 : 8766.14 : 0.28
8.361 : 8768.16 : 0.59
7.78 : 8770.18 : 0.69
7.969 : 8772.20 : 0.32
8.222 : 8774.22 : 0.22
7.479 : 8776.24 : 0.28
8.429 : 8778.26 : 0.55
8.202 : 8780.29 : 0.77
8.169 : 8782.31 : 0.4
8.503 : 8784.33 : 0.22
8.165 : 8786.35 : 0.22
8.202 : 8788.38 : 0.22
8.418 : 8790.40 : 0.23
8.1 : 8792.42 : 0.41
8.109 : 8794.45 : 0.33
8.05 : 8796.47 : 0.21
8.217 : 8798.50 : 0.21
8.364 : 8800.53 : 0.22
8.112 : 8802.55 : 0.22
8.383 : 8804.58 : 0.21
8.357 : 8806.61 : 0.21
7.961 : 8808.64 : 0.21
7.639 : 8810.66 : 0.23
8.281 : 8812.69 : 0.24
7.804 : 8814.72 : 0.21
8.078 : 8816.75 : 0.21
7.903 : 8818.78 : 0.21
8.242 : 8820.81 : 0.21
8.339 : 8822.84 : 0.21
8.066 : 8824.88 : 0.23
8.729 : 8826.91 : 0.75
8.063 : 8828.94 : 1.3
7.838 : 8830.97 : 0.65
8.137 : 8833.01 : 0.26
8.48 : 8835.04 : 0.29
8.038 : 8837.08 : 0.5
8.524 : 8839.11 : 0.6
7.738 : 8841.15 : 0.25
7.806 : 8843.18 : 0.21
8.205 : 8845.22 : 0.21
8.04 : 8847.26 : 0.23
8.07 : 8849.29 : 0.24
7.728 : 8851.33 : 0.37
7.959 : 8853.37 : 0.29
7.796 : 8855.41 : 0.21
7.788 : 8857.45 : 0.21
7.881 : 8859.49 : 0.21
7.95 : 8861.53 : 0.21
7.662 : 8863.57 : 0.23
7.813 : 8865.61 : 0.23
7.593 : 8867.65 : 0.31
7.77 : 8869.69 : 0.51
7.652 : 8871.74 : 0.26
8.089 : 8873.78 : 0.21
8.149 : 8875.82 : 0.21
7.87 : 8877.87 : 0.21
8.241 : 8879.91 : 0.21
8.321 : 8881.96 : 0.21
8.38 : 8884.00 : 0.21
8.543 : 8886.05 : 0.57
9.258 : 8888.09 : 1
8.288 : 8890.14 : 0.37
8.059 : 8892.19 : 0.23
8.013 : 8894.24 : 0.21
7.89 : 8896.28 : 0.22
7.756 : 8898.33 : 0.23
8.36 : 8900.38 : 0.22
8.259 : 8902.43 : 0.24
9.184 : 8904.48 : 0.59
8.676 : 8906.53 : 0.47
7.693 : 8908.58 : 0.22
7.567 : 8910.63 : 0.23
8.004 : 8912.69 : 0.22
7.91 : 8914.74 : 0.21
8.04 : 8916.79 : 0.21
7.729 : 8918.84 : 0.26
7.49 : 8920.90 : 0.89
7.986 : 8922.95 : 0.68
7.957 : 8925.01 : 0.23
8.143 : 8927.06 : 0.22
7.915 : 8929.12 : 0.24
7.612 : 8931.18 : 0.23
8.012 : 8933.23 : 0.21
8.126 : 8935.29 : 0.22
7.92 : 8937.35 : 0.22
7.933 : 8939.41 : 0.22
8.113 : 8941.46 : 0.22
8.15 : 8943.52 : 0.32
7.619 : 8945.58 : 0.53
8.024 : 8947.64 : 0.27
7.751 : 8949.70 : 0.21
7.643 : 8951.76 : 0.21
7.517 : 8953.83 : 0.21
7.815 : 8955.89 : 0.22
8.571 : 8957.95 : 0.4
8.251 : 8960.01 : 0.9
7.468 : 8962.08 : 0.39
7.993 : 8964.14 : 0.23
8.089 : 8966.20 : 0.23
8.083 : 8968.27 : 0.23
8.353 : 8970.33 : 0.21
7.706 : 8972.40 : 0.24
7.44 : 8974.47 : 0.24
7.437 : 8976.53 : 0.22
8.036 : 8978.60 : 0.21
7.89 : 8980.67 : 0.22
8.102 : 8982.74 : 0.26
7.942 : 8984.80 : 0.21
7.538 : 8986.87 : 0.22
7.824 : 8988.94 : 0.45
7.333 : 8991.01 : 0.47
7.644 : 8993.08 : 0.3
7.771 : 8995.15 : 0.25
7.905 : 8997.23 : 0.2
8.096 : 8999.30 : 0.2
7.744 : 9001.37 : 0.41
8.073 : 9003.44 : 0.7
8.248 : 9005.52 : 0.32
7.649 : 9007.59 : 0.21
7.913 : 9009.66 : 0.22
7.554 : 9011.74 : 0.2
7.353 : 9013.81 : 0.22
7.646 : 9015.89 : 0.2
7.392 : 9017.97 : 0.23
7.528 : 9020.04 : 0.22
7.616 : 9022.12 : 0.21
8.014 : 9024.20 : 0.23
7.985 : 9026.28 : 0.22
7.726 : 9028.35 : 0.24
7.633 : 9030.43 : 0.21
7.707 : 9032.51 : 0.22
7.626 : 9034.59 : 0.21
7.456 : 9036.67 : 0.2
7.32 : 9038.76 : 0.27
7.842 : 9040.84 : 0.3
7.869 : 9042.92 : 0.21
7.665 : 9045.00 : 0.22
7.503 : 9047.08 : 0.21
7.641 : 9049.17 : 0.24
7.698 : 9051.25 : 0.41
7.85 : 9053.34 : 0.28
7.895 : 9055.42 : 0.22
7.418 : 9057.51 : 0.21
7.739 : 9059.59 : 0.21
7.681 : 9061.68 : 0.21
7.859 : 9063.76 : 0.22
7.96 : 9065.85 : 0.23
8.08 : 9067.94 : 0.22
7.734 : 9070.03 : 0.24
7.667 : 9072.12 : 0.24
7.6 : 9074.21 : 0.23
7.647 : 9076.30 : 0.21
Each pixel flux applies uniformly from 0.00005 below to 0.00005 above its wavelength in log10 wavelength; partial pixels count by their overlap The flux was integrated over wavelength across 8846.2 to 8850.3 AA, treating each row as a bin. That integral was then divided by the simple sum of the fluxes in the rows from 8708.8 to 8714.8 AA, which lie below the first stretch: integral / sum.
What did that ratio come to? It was 1.3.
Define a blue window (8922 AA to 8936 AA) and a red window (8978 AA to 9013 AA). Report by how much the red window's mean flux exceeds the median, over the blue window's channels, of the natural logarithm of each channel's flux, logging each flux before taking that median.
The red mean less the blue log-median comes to 5.76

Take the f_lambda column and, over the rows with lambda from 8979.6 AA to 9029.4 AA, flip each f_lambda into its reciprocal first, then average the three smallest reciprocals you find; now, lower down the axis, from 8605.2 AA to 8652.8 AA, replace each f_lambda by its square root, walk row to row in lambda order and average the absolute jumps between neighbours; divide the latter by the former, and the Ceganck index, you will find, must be 0.54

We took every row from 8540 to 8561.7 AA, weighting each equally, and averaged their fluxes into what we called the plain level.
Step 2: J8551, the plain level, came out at 7.87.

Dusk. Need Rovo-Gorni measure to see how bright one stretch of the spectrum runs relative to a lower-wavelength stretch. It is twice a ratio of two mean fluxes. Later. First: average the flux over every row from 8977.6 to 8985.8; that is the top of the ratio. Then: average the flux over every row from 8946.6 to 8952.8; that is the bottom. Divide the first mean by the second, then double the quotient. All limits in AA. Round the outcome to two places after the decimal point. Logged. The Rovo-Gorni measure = 2.05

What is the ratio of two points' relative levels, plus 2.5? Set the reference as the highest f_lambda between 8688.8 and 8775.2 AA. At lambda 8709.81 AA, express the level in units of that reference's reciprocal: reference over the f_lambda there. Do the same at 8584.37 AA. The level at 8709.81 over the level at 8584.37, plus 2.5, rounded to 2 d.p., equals 3.53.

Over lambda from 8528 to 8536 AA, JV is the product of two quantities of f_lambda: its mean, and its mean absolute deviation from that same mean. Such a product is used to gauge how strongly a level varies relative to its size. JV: 1.81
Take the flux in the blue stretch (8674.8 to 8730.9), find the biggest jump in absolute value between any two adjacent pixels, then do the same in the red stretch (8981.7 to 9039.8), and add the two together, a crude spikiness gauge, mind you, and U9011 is 1.2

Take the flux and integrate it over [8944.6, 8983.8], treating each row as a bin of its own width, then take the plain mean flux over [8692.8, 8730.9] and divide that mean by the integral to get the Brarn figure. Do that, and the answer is 0.0267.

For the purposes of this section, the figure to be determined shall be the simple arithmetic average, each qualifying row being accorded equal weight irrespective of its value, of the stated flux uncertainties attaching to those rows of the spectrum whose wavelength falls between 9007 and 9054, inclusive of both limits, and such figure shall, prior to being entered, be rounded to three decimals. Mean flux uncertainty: 0.234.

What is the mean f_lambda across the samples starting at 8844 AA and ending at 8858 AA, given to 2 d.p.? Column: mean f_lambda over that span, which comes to 7.94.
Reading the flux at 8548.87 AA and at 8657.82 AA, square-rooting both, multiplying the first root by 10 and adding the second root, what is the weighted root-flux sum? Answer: 31.3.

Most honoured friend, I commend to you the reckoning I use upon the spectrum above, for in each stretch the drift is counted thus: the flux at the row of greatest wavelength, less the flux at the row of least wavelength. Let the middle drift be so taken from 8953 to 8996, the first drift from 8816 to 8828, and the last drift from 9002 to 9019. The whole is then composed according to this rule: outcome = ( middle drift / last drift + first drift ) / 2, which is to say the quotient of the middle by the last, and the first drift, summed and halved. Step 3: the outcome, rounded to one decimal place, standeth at 0.1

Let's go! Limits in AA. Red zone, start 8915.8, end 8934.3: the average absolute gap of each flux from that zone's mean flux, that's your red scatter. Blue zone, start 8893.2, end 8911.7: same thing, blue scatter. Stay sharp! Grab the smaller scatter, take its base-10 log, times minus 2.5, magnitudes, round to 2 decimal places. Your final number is 1.88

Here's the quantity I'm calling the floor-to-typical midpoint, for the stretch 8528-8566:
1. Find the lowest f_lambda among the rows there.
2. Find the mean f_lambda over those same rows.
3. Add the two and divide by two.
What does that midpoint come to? 6.9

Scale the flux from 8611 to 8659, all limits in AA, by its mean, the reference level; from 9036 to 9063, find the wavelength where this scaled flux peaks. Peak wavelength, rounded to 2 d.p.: 9055.42 AA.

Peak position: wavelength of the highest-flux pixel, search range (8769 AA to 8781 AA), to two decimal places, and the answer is 8778.26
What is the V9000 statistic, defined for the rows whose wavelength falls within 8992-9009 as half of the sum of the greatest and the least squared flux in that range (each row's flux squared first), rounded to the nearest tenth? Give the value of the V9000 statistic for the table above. 63.2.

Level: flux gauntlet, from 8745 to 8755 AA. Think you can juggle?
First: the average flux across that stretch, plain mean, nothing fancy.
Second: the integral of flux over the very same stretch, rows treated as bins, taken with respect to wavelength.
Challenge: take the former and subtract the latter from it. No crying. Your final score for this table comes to -73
